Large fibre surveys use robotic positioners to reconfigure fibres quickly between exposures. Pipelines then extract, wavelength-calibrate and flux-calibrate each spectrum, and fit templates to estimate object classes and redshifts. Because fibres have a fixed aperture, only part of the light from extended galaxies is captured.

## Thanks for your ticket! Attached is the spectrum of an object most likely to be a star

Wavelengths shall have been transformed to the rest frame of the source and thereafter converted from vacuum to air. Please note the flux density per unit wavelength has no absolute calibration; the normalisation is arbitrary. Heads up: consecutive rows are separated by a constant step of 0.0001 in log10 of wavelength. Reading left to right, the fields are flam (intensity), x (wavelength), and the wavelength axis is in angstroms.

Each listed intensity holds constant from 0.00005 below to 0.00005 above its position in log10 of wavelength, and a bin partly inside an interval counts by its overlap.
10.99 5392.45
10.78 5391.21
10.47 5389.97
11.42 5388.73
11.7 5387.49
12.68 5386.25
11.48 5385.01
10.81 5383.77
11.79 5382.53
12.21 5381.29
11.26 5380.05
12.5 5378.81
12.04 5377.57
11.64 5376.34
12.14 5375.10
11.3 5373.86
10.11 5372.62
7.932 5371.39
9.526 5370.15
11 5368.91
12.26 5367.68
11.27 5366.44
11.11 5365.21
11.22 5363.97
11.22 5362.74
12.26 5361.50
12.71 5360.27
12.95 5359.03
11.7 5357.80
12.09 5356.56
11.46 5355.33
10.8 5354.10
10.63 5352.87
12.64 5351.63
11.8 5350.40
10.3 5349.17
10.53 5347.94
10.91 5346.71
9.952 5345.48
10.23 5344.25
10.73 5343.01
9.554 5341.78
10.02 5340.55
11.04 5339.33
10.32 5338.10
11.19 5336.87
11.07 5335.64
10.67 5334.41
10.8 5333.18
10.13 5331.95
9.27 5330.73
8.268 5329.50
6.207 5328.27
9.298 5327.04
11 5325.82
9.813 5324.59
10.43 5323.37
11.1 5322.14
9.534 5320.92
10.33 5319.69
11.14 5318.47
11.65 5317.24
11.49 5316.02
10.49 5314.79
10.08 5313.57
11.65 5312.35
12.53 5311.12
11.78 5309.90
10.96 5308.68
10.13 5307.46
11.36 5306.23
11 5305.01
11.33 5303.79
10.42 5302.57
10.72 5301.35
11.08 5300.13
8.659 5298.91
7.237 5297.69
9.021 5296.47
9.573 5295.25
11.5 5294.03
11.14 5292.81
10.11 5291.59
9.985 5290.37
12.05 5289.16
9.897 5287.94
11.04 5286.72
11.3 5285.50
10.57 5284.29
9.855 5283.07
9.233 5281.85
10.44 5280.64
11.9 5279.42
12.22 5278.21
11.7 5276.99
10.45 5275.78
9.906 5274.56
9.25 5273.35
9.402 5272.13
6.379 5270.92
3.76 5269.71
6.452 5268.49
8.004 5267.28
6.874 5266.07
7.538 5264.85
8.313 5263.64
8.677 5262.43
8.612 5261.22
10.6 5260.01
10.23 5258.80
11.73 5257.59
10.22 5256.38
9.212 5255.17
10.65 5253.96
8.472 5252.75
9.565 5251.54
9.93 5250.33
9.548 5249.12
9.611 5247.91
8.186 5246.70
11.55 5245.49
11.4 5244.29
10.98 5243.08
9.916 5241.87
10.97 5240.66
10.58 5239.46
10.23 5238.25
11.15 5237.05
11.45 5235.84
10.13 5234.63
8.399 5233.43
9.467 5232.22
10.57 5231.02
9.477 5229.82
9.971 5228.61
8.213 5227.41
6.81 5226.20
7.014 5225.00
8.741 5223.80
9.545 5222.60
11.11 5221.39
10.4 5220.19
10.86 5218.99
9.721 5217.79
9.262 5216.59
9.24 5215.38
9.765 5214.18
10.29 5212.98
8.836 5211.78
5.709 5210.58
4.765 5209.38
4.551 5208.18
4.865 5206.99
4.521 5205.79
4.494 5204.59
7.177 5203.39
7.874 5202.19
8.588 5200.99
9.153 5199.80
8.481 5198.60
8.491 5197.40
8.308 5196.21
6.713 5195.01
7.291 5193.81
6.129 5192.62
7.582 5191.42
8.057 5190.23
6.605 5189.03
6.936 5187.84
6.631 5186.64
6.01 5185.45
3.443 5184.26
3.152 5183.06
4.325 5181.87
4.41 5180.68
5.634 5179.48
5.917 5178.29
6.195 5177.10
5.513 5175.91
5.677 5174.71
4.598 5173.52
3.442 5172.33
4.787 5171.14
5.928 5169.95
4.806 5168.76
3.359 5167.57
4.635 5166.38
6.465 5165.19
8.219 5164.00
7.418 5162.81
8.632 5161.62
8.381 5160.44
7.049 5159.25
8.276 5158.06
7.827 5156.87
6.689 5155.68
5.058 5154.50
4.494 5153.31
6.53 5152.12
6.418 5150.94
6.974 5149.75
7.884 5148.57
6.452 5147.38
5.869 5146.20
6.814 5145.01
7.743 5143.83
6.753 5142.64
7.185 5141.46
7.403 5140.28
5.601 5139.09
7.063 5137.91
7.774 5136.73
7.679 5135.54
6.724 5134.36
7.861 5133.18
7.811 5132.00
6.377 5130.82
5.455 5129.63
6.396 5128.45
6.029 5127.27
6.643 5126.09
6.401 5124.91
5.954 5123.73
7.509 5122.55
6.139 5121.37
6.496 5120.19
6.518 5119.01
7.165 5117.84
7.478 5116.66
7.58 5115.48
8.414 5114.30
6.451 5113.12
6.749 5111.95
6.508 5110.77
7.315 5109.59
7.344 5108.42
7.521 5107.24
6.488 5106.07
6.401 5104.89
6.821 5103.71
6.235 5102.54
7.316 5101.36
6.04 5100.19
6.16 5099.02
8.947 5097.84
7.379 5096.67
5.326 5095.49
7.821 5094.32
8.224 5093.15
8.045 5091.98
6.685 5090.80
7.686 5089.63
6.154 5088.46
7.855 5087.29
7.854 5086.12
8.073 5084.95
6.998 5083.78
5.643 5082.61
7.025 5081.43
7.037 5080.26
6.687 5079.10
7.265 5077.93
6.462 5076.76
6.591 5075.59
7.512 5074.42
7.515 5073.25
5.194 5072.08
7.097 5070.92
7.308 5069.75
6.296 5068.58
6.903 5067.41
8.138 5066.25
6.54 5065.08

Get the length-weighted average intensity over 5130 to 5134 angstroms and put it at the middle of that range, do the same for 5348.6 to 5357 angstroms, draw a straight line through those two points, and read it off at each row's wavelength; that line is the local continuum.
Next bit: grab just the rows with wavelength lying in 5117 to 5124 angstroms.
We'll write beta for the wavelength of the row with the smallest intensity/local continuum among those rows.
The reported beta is 5123.73 angstroms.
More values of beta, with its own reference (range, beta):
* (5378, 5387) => 5383.77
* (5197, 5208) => 5204.59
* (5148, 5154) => 5153.31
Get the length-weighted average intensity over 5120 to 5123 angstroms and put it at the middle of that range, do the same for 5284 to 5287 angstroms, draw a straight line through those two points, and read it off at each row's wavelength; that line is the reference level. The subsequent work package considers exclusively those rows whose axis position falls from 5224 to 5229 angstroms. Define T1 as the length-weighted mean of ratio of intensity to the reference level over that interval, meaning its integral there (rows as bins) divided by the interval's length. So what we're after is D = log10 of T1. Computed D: -0.07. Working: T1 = 0.84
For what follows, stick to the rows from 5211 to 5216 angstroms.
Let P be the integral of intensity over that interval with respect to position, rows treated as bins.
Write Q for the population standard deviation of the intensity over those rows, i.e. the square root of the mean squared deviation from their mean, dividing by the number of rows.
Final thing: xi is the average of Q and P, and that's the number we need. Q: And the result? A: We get 24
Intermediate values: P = 47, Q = 0.5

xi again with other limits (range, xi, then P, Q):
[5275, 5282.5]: 42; 82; 1.0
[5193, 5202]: 37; 73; 0.8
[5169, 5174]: 12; 24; 0.9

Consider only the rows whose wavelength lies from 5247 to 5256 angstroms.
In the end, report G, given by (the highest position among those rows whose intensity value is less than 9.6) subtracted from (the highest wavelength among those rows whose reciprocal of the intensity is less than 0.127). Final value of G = 0.0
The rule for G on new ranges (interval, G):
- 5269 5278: 3.6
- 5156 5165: 0.0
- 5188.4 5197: 0.0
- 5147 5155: -5.9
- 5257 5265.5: -1.2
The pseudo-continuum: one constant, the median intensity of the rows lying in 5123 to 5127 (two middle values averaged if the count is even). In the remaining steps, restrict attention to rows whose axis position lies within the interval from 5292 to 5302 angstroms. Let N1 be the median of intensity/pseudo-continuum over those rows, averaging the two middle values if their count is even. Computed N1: 1.6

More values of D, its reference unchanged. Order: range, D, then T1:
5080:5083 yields 0.06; 1.16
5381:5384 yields -0.07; 0.86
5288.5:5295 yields -0.01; 0.97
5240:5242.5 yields 0.03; 1.06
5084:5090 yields 0.11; 1.29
